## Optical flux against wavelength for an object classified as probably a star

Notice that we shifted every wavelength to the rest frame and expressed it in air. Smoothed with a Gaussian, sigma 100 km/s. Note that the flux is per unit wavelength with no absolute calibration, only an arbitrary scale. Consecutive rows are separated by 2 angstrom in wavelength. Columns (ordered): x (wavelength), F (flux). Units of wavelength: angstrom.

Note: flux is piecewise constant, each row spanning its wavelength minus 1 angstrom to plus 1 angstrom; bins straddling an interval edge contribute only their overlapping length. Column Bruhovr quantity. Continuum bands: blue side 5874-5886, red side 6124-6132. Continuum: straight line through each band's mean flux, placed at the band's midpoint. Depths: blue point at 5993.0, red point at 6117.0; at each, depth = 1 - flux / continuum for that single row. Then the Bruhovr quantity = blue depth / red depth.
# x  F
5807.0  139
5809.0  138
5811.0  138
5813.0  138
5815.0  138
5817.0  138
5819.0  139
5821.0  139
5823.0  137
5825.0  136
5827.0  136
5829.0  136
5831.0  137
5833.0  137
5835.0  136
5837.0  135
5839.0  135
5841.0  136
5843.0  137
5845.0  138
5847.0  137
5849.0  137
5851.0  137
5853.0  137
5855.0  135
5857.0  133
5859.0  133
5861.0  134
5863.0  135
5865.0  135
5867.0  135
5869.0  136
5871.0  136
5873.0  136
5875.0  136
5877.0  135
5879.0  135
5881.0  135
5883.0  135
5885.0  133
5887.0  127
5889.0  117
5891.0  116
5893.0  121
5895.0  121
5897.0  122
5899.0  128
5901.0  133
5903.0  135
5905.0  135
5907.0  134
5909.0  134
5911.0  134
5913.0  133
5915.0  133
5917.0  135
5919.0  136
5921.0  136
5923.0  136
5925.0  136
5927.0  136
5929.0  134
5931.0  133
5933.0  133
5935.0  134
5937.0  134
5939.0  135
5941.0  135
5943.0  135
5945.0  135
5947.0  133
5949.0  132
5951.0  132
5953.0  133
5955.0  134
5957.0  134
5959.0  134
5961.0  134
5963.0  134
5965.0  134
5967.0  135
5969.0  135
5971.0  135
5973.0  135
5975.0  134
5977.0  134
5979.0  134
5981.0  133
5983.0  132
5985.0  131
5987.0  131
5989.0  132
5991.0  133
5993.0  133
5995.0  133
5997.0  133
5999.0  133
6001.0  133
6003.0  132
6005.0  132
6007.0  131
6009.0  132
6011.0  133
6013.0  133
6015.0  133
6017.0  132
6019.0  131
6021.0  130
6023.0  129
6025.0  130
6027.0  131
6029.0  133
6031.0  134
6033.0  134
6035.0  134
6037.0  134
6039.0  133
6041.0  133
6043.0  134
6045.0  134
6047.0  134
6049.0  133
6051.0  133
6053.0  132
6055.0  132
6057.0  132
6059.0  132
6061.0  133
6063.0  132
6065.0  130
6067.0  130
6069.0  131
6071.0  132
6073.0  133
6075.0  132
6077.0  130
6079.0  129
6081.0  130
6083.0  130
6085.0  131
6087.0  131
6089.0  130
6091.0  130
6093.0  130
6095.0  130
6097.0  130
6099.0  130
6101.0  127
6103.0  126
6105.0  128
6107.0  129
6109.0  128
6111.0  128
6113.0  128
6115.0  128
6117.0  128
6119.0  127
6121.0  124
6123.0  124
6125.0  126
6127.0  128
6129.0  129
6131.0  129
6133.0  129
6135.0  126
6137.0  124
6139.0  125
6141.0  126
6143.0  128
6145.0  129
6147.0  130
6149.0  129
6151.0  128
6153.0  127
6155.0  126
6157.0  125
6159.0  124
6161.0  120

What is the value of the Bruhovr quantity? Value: -4.1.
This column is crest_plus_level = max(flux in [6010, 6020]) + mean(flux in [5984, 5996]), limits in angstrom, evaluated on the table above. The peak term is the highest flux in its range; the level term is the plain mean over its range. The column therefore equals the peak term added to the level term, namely 265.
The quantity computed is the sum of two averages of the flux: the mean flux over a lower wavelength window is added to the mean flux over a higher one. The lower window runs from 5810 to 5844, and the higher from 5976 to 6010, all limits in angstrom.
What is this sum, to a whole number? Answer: 269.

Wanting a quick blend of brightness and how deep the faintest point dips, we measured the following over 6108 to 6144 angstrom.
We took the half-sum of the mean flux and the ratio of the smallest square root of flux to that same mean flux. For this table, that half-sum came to 63.5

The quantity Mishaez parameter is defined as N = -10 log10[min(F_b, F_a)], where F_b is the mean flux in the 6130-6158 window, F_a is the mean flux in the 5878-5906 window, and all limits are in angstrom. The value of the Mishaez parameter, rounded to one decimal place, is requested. -21.0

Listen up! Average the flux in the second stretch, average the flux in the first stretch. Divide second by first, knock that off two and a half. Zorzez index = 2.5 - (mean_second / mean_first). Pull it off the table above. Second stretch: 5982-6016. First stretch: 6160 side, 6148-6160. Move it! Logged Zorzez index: 1.45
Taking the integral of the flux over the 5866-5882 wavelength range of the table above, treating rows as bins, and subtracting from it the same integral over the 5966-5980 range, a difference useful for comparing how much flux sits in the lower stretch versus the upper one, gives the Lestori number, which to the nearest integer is 284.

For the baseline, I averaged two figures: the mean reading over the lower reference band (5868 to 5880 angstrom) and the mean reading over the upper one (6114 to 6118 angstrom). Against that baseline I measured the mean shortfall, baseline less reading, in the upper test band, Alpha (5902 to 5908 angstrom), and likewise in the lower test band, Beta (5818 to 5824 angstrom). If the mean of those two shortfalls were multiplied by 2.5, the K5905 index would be -11.7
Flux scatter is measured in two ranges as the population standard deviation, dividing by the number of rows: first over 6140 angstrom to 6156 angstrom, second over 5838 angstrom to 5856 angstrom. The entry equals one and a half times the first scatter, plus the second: 3.0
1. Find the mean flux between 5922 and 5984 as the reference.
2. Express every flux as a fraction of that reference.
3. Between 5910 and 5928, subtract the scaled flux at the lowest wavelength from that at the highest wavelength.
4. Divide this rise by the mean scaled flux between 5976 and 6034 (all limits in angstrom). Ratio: 0.015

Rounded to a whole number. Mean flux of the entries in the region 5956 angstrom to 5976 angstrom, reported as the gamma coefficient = 134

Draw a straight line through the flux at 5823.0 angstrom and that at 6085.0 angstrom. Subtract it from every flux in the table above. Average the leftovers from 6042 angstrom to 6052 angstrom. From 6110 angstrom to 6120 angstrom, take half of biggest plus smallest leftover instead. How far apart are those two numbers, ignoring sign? 4.5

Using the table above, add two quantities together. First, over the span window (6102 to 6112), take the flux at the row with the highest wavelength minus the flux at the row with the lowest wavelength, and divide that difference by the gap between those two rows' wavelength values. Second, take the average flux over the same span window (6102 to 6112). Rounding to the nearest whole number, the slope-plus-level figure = 128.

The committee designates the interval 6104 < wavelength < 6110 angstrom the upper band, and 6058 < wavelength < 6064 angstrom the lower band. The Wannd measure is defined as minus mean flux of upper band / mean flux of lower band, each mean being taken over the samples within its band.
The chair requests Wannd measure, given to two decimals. -0.97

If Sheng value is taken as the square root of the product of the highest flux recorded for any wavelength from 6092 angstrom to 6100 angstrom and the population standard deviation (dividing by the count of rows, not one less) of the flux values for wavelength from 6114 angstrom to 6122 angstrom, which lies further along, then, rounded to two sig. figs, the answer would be 15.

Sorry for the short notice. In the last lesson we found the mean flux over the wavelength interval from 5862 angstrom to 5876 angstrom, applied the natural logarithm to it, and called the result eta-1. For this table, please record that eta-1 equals 4.91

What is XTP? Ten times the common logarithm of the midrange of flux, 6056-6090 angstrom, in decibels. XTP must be 21.2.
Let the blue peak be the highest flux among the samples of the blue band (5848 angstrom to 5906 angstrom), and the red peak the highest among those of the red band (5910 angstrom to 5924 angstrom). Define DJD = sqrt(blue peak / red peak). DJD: 1.00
